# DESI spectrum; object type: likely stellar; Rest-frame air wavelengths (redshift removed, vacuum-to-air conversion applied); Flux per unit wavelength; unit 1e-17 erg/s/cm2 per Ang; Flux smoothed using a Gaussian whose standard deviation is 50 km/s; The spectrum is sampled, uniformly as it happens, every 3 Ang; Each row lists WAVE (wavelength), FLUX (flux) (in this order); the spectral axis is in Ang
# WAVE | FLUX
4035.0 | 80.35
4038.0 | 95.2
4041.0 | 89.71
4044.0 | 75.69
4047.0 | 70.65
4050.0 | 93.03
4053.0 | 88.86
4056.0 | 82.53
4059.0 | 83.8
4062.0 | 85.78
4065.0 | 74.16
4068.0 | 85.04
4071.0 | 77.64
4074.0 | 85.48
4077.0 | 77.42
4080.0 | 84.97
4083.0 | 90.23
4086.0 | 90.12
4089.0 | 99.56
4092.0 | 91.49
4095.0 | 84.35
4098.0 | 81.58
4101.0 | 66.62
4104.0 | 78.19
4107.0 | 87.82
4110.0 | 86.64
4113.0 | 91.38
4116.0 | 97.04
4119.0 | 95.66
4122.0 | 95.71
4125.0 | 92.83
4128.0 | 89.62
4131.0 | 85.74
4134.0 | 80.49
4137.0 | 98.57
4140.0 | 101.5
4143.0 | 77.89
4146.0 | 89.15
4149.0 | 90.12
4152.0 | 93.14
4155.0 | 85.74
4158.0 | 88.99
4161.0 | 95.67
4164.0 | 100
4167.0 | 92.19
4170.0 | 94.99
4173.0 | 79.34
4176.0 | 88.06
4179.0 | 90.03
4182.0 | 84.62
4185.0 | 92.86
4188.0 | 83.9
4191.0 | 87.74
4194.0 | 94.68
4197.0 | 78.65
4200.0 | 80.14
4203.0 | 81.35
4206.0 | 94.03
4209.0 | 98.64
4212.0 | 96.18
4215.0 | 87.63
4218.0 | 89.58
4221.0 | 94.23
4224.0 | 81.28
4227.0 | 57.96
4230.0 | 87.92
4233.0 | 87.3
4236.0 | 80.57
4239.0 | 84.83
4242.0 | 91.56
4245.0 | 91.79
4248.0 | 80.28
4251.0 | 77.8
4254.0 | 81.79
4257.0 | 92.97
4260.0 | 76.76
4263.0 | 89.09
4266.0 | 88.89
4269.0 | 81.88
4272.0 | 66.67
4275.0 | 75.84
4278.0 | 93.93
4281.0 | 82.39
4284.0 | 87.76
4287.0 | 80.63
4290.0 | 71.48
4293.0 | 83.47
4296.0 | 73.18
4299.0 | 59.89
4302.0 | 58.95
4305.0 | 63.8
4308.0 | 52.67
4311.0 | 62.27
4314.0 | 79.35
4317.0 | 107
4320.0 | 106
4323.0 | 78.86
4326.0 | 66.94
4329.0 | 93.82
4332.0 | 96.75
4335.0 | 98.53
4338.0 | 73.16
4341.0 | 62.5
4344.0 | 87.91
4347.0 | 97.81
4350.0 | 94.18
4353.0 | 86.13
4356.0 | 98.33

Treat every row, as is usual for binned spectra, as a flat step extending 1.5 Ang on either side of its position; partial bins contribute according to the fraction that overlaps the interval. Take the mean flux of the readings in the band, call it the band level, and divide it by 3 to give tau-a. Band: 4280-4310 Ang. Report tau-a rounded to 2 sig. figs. 24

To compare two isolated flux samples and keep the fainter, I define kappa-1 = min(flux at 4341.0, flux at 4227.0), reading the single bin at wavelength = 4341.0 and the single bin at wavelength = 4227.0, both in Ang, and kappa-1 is 58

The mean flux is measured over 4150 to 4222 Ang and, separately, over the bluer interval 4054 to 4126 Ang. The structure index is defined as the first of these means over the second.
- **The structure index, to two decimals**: 1.04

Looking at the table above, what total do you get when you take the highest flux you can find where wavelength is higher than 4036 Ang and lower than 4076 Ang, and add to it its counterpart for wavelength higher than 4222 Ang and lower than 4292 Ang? 189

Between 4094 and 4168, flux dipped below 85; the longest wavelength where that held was 4143.0 Ang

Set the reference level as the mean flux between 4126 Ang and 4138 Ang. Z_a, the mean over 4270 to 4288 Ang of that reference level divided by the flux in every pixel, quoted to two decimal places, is 1.10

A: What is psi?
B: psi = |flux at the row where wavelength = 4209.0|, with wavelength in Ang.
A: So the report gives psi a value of 99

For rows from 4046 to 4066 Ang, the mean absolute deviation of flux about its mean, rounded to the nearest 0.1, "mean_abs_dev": 5.9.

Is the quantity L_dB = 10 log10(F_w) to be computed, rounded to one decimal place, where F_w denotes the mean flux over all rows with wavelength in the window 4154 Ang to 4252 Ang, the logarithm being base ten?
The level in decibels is 19.4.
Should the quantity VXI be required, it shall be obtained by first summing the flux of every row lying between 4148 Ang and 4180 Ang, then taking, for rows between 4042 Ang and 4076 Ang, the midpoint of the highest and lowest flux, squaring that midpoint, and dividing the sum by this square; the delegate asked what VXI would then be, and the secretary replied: 0.149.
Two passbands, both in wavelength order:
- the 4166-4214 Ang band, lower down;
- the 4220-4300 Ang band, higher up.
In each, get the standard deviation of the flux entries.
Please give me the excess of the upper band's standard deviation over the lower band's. 3.0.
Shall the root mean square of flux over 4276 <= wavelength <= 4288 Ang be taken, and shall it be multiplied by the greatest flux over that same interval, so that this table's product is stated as 8109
